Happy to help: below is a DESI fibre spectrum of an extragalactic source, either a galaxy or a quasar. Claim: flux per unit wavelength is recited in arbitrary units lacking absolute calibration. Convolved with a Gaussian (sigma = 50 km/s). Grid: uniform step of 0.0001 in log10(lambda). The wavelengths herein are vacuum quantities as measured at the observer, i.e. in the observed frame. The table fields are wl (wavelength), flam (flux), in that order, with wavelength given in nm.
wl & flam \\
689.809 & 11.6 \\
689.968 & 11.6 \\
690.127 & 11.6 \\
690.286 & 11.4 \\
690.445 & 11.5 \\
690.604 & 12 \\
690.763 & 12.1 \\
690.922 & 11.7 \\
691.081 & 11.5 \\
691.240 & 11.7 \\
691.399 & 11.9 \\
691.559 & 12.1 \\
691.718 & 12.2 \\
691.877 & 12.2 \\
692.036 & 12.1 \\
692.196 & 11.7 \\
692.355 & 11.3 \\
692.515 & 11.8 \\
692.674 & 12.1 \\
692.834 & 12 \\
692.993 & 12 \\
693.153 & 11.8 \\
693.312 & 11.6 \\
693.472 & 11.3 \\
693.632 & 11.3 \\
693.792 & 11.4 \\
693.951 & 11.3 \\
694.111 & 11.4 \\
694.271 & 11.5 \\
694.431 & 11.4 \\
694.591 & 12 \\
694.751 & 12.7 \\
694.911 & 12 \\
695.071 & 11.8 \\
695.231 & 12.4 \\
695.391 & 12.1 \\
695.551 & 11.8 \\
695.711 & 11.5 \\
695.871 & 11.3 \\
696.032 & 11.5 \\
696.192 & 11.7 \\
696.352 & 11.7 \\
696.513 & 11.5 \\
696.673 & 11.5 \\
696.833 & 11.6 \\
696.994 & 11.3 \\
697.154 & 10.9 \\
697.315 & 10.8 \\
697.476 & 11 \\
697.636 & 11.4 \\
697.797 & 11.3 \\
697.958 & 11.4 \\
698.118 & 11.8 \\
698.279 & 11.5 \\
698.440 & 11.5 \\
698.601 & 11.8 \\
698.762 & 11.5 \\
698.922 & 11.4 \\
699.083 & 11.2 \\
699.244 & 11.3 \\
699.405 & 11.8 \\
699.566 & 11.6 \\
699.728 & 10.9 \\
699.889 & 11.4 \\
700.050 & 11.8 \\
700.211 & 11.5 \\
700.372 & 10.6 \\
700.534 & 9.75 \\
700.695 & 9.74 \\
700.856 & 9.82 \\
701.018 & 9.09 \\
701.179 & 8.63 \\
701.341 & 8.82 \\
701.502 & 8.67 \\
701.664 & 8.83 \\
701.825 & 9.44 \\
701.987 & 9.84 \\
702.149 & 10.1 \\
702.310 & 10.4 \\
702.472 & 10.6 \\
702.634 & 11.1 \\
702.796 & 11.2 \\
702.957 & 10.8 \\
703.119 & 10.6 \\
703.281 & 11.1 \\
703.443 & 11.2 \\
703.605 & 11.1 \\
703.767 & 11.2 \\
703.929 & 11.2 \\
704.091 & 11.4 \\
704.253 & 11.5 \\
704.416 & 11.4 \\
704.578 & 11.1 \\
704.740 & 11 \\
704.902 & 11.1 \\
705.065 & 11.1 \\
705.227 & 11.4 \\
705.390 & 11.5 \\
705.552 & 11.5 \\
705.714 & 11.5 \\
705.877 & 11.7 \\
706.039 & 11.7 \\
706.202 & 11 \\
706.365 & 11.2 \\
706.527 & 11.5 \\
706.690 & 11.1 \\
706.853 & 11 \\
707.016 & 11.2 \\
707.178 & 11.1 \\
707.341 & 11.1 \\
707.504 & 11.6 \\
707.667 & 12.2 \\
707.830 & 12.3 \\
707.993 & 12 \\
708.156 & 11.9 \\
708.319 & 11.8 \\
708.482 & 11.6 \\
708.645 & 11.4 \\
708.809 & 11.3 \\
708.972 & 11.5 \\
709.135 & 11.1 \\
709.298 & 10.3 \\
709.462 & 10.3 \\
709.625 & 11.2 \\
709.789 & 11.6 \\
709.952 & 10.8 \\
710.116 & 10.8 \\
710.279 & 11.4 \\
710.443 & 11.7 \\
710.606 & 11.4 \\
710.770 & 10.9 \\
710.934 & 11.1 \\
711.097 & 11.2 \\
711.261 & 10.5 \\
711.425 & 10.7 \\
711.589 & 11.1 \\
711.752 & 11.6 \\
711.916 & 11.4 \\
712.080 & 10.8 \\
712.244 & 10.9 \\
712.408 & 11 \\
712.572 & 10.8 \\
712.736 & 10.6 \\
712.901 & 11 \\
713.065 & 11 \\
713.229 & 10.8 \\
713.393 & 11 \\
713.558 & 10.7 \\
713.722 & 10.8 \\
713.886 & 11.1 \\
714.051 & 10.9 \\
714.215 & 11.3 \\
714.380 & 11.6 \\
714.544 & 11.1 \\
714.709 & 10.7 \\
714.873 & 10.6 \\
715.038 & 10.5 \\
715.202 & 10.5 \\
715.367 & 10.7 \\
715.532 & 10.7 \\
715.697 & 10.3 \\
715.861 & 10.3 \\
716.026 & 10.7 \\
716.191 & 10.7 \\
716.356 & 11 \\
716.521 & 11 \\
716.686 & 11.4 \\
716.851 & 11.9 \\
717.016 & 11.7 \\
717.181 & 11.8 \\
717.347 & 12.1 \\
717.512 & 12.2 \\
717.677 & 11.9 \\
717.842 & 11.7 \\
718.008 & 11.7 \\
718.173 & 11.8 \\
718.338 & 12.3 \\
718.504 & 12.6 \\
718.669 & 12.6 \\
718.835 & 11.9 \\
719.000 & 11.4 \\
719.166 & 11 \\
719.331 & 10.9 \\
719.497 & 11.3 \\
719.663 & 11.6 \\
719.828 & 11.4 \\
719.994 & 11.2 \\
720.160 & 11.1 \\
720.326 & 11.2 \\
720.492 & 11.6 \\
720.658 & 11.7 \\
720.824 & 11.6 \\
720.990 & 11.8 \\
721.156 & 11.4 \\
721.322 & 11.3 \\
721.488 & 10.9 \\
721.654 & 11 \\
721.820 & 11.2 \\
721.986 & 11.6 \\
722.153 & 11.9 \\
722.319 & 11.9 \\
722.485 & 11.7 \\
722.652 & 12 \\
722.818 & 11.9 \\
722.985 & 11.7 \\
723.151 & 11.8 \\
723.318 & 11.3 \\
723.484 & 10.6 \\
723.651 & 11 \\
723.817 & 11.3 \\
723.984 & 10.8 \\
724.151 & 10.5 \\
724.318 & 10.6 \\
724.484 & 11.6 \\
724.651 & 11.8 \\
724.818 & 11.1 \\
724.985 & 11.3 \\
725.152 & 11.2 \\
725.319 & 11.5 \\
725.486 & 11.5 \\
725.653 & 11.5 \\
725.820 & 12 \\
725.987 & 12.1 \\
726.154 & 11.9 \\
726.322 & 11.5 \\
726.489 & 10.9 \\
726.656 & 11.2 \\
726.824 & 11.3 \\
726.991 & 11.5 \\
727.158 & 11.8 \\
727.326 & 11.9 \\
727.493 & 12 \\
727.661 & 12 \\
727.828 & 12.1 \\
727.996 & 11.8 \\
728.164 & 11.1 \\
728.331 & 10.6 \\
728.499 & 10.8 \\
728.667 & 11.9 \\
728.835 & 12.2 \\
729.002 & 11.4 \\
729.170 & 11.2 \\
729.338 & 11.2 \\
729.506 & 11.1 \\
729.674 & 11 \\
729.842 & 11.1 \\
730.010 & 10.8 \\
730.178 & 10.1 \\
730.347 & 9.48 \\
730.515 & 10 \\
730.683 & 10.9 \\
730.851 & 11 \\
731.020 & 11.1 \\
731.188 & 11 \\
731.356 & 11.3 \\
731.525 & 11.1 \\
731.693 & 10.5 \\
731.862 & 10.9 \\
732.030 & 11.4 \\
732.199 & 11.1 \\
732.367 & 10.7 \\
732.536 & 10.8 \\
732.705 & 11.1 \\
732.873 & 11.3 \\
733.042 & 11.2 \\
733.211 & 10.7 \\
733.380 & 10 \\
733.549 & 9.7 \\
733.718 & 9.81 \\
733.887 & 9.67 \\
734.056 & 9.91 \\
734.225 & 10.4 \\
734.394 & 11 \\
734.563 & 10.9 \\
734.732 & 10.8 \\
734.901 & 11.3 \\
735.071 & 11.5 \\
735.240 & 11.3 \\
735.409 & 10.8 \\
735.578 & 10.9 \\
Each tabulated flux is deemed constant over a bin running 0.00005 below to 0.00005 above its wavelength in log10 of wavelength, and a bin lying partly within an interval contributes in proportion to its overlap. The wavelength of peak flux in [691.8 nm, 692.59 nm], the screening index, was 691.877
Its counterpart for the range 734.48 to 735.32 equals 735.071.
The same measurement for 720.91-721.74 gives 720.990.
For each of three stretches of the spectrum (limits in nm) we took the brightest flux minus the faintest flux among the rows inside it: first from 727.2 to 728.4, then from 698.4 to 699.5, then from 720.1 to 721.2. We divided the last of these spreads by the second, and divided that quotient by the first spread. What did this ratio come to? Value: 0.78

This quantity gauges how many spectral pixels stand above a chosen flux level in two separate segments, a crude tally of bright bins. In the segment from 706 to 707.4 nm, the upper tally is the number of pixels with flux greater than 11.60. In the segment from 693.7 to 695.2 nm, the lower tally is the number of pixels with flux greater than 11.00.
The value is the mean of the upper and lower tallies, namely 5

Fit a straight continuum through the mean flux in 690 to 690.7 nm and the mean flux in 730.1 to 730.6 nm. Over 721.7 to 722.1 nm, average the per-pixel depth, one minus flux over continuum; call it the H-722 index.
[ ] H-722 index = -0.11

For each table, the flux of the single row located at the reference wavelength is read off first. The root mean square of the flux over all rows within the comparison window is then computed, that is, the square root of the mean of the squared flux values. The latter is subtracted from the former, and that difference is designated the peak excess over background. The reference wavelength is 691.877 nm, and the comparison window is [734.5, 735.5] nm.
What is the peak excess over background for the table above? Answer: 1.1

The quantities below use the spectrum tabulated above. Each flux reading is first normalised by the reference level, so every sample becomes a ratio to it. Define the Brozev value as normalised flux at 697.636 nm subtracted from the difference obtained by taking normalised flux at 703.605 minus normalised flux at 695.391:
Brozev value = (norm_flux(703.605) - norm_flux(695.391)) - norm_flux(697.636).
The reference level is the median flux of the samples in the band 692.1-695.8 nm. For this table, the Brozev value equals -1.05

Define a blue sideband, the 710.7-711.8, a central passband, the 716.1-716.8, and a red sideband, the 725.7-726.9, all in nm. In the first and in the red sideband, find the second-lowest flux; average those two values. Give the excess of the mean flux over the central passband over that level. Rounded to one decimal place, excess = 0.1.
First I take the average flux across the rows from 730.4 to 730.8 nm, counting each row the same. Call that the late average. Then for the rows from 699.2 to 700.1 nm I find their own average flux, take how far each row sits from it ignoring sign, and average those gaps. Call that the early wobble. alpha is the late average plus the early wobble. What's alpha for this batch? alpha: 10.7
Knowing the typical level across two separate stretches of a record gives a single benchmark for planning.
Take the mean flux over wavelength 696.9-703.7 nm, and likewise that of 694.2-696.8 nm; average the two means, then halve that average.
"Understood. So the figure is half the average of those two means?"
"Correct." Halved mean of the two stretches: 5.63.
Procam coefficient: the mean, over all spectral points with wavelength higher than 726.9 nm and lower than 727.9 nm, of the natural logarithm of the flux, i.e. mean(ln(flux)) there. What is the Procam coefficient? 2.48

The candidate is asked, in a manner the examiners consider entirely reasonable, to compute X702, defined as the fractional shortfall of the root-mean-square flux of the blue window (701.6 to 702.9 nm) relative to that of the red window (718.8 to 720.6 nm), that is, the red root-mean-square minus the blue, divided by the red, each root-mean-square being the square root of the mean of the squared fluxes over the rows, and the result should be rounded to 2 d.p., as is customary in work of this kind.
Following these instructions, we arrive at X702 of 0.10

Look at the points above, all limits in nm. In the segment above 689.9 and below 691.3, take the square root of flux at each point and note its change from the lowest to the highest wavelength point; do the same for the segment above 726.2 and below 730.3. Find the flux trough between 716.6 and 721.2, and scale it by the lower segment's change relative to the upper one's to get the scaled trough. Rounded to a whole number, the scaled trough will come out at -1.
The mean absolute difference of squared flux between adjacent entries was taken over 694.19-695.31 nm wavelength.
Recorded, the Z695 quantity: 11.7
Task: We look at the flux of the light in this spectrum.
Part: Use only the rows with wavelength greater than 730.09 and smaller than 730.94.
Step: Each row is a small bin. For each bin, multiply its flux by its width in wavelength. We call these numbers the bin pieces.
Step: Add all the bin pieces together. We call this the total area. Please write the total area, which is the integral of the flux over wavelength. 8.7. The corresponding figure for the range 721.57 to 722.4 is 9.6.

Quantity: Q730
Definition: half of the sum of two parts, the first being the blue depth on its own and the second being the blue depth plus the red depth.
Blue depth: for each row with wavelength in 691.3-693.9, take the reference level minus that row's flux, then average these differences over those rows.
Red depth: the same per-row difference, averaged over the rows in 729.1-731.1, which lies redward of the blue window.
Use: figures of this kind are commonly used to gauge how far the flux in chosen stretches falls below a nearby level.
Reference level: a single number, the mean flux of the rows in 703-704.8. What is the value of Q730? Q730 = -0.43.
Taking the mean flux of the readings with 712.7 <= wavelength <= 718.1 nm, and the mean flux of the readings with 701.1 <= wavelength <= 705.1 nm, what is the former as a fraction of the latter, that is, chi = 1.05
